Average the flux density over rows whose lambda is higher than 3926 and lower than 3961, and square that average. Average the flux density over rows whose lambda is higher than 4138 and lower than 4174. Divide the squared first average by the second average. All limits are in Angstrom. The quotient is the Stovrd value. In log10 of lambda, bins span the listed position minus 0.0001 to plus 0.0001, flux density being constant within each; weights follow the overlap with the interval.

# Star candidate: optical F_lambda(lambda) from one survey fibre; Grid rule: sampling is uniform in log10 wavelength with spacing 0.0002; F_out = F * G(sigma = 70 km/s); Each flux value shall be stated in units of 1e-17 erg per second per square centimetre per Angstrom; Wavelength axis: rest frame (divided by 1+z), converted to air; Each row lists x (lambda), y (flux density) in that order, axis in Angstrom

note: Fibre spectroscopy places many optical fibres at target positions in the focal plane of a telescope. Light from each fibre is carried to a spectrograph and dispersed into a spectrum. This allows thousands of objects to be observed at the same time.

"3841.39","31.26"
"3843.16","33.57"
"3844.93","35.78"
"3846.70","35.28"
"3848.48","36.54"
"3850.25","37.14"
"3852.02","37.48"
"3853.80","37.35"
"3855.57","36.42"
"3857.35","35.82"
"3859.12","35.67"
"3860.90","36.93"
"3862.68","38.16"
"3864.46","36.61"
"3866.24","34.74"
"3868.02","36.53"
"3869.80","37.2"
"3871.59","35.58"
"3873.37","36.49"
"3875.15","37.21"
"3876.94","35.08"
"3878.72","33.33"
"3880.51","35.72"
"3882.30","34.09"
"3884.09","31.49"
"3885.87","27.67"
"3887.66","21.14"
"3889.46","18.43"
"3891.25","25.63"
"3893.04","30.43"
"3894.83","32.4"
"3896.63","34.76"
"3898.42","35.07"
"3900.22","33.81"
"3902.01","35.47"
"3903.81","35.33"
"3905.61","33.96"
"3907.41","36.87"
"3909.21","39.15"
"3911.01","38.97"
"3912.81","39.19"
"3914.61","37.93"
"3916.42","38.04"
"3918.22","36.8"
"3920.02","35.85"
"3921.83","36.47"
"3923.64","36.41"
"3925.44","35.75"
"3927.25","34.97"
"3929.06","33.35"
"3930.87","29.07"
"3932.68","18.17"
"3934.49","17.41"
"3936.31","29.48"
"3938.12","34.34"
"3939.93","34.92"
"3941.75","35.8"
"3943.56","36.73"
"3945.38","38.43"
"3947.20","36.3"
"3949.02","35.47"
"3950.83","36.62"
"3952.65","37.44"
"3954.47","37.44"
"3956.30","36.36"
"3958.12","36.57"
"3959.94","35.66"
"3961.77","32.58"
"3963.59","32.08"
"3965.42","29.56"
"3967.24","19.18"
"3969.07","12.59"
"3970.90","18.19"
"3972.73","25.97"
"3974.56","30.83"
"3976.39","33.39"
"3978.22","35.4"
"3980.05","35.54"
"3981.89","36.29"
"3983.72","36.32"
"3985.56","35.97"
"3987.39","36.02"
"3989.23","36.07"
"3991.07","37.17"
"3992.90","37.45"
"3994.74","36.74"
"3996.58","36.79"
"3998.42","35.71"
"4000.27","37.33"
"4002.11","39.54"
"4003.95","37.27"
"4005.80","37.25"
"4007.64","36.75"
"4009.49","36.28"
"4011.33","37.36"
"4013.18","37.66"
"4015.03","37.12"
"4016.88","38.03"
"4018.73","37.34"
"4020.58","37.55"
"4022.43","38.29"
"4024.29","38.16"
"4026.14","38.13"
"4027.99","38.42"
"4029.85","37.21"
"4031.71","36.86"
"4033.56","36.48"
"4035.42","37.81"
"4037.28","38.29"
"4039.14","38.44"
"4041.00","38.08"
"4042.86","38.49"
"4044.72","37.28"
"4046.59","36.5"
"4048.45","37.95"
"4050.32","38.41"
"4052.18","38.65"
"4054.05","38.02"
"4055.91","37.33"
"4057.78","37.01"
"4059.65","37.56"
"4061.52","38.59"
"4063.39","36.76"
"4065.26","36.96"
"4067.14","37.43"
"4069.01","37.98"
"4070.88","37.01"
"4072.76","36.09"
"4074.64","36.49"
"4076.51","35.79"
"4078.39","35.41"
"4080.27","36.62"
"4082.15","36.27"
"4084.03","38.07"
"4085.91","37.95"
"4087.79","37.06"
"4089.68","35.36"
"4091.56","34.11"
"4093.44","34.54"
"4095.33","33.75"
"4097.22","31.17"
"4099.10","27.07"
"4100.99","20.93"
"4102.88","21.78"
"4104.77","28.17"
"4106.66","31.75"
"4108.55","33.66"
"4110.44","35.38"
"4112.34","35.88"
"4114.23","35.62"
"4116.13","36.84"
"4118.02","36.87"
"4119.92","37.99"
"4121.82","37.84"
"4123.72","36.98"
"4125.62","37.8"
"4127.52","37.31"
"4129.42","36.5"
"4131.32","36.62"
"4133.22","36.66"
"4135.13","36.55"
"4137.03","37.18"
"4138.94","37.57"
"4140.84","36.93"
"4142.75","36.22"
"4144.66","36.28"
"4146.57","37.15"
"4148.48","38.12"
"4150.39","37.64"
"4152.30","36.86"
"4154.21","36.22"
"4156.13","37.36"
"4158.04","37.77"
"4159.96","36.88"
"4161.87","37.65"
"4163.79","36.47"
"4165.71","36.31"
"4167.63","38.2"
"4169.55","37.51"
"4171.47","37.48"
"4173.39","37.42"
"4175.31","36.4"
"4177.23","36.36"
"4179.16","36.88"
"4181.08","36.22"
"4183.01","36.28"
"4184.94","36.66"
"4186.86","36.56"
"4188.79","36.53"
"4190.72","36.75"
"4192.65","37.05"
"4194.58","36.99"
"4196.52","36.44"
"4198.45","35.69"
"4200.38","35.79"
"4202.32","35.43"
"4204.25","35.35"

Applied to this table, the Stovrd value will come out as 30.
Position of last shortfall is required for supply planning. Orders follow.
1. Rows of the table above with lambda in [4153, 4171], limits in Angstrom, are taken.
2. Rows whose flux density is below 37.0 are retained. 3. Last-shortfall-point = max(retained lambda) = 4165.71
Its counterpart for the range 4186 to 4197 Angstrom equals 4196.52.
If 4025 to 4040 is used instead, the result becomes 4033.56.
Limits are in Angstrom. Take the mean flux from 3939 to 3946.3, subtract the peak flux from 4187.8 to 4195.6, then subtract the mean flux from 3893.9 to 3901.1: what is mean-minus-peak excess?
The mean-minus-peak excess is -34.6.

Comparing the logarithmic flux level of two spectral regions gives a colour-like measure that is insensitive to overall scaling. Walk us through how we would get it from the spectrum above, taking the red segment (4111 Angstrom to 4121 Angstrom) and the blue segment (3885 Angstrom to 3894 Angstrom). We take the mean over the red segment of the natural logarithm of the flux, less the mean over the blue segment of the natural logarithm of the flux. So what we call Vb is 0.41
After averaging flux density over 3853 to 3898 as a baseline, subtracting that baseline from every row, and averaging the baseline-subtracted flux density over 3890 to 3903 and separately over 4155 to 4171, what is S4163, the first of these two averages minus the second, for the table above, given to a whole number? -5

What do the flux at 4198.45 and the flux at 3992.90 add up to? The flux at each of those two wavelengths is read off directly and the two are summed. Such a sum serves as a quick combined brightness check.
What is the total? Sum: 73.1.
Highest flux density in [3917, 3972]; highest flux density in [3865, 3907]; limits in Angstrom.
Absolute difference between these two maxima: 1.2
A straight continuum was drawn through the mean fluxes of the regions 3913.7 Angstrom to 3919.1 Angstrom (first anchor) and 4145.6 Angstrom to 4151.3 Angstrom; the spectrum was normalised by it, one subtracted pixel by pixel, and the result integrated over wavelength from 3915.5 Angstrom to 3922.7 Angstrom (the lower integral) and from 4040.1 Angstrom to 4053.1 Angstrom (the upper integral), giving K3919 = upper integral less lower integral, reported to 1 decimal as 0.3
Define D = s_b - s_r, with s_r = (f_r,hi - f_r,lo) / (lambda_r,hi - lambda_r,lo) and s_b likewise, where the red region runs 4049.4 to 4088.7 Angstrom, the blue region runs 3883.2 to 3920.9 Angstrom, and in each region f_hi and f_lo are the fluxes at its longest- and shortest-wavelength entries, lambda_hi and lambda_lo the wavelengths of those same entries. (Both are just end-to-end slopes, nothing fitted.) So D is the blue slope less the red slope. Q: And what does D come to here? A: 0.16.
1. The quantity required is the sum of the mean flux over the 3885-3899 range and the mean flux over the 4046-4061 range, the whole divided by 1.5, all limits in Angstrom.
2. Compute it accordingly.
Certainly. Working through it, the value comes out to 43.9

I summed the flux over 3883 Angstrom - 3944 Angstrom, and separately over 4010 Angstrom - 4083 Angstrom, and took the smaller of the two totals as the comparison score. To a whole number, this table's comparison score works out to 1111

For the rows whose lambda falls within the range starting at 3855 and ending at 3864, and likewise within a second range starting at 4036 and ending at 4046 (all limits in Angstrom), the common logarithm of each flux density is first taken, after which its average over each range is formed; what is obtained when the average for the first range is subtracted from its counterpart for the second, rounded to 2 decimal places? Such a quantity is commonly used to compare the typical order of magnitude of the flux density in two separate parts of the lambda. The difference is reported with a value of 0.02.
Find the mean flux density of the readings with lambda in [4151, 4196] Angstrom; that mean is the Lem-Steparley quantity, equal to 36.9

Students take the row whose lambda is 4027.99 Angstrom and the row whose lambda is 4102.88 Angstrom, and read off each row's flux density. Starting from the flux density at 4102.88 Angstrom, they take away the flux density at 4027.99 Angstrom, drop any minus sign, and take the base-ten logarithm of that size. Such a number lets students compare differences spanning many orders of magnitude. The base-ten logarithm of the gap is 1.2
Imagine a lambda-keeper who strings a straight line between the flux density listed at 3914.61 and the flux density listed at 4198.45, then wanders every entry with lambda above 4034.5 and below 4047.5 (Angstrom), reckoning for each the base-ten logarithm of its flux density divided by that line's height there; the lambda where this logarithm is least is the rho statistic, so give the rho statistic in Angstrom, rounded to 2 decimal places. 4046.59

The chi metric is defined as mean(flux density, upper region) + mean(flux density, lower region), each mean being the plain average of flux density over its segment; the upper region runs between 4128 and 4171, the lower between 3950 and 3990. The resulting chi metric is 69.1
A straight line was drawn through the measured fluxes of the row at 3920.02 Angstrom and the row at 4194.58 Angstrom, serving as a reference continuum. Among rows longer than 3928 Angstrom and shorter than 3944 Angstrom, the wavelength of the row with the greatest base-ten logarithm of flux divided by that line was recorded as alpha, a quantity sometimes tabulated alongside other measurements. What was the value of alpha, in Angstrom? 3943.56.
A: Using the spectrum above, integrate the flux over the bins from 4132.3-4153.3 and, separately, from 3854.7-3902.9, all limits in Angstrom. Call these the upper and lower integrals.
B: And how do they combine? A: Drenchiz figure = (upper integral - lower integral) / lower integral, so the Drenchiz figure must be -0.52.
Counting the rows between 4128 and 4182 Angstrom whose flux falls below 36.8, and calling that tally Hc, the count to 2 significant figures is 12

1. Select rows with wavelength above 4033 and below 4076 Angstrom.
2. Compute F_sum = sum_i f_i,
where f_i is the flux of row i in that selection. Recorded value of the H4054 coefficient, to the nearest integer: 864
